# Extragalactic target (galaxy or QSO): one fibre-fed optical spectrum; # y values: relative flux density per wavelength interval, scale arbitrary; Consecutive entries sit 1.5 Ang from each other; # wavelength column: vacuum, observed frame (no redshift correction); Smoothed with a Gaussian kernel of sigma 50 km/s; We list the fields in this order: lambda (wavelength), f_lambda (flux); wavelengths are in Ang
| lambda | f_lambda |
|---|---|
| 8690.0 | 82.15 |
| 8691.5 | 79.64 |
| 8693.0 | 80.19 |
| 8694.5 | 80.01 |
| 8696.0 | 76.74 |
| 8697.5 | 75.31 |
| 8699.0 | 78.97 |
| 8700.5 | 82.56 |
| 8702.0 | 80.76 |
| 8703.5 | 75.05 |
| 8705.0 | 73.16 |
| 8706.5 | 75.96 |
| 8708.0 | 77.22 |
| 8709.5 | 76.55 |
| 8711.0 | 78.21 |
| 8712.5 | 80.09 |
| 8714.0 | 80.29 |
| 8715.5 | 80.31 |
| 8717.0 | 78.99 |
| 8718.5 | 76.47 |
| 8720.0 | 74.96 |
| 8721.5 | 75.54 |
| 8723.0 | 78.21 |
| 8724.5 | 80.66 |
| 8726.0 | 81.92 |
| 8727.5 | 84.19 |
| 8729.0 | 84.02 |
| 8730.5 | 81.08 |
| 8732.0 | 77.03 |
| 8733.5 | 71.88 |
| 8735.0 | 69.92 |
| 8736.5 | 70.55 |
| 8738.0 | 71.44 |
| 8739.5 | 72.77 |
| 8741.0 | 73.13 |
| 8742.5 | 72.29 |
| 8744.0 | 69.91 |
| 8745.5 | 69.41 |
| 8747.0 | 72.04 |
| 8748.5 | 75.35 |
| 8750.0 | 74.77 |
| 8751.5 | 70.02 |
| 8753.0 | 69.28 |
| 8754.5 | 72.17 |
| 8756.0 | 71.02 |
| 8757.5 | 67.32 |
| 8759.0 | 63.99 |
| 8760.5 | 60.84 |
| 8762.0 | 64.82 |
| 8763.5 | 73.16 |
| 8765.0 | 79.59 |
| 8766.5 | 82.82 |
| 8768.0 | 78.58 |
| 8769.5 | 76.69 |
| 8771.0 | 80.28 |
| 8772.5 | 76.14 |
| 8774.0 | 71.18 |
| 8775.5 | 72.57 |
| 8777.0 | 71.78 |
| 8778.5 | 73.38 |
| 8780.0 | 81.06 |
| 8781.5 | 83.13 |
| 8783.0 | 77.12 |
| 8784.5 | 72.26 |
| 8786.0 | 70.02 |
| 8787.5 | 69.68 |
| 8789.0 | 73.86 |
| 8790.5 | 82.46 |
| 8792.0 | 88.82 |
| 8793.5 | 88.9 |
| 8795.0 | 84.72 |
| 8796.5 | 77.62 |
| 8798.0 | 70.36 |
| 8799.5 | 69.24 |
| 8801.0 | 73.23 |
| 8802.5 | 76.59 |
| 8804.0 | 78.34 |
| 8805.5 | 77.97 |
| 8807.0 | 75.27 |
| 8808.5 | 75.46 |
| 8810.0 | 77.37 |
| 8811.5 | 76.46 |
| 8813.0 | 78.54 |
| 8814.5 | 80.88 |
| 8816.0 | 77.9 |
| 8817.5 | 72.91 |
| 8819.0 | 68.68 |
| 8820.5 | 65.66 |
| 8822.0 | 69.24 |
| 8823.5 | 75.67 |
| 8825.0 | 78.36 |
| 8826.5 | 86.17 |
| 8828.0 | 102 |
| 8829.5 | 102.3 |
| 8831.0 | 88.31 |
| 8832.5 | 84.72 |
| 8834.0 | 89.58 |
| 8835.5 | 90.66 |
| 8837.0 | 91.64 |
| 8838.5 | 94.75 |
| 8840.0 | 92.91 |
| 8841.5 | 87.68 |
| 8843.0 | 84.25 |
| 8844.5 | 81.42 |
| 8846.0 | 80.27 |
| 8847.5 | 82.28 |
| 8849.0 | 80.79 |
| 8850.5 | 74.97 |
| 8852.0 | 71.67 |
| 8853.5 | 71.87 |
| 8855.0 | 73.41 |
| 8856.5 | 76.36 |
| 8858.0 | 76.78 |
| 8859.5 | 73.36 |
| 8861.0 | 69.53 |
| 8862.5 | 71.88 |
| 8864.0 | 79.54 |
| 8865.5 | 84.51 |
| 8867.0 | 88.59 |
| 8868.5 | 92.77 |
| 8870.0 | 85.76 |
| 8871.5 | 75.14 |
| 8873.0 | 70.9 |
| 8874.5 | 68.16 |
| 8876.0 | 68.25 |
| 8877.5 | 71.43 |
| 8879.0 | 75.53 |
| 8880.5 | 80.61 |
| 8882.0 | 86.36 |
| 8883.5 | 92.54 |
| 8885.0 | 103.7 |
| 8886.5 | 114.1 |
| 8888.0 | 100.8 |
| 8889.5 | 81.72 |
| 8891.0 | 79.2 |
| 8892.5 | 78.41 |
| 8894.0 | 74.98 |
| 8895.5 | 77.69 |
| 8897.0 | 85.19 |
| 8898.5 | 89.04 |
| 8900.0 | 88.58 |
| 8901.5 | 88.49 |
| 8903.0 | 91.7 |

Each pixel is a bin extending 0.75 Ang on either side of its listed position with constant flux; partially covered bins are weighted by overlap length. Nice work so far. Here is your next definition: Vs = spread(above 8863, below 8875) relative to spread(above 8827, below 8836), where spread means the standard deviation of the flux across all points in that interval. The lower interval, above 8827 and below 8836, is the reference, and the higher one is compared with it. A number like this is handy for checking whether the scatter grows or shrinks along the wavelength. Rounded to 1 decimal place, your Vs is 1.2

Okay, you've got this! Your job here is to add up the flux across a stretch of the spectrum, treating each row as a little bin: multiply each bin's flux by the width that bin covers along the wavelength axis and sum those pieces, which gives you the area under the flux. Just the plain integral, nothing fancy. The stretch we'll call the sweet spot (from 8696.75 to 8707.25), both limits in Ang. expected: 813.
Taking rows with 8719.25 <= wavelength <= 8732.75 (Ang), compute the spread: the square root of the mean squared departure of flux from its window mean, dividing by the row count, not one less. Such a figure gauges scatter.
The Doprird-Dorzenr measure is 3.3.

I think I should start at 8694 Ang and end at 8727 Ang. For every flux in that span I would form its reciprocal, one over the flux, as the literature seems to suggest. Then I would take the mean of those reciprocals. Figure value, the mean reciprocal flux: 0.0128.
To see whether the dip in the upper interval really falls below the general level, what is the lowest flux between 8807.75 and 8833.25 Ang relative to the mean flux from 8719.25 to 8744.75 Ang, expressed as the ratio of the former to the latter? 0.87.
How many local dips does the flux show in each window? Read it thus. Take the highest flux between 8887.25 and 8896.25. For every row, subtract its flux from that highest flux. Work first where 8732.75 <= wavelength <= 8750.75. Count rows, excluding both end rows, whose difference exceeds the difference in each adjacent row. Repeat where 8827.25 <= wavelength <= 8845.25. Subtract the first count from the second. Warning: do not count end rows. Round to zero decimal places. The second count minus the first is -1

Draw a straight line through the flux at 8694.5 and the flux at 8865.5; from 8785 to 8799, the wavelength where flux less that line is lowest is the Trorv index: 8787.5 Ang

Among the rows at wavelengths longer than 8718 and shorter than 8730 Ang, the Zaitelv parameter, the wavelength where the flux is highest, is 8727.5 Ang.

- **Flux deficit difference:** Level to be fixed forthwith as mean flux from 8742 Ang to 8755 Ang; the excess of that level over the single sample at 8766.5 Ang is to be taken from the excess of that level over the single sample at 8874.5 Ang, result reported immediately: 15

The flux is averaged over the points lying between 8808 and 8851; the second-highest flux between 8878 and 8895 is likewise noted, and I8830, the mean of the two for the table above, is 93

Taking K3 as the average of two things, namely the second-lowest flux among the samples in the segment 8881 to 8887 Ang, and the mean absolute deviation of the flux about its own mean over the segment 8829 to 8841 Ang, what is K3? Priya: 48.1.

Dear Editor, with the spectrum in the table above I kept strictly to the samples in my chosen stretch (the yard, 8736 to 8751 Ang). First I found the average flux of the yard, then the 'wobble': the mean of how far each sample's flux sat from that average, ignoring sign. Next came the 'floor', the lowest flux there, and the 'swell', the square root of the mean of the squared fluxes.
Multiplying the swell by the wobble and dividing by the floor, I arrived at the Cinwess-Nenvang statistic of 1.6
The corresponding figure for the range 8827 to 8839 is 5.5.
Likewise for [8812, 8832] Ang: 10.9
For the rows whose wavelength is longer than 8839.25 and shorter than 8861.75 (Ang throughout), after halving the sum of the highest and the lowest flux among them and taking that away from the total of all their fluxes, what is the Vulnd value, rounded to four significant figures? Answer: 1096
